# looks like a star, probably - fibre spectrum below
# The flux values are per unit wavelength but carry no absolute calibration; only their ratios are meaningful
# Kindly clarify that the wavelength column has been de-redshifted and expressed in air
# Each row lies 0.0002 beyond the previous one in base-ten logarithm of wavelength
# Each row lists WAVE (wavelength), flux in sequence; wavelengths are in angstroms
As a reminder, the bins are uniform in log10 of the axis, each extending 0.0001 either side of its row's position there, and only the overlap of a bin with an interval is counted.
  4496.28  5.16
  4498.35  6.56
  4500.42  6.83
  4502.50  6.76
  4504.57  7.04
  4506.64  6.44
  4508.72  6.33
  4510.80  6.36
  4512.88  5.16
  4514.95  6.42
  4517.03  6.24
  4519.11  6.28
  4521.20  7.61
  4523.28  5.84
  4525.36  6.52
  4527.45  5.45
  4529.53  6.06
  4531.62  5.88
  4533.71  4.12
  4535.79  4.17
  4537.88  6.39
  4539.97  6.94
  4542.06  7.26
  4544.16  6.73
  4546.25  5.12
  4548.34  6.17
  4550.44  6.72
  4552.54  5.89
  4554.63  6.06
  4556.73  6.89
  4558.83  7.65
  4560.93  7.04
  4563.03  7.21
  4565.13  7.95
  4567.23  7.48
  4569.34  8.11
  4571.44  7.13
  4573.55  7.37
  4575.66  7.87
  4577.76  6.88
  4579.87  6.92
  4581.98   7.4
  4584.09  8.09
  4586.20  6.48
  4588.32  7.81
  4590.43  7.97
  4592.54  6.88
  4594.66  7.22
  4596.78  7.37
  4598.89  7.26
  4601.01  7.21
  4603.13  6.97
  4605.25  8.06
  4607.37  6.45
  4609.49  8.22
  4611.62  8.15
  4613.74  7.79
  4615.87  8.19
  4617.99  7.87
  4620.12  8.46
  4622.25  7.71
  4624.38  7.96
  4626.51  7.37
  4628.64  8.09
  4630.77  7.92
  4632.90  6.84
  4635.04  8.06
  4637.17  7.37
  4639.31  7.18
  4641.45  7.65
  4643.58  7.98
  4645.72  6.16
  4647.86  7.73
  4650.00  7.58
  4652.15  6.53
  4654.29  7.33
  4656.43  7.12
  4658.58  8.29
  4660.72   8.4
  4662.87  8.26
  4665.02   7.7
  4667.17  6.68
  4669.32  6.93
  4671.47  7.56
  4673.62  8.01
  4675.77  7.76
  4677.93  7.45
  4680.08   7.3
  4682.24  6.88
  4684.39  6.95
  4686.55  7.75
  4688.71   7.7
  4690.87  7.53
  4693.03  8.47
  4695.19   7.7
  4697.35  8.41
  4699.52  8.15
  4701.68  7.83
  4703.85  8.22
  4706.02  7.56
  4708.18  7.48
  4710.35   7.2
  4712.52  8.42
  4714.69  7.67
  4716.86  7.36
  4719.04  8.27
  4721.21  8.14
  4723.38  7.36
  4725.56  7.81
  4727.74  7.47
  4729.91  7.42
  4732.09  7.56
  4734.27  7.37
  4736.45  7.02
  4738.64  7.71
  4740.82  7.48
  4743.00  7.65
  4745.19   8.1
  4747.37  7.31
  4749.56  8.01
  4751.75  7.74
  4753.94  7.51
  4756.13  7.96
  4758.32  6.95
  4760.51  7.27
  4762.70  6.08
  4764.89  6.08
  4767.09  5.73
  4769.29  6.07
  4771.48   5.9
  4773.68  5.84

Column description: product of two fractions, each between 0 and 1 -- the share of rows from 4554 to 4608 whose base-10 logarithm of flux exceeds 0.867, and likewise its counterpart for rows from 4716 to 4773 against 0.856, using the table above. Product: 0.34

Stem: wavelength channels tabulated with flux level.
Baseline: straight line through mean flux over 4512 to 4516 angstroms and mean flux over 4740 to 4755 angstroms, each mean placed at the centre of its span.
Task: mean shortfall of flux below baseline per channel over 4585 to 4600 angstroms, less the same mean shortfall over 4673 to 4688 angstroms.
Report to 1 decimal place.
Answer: -0.6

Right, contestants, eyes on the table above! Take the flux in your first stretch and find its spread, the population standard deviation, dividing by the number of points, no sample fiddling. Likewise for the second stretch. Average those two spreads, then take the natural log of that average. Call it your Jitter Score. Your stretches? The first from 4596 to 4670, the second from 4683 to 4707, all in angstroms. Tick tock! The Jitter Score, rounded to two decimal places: -0.68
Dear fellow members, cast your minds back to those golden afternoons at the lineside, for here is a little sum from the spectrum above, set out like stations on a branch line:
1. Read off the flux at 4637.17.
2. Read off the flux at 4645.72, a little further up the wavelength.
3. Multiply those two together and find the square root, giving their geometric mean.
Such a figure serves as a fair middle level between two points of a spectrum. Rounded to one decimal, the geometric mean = 6.7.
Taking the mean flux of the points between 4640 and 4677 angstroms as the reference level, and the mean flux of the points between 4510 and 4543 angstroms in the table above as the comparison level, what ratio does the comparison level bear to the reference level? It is 0.805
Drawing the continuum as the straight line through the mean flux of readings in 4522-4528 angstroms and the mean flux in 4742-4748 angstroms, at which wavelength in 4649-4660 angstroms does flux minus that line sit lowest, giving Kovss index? 4652.15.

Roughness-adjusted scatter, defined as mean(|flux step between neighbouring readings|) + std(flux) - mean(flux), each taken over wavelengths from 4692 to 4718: -6.9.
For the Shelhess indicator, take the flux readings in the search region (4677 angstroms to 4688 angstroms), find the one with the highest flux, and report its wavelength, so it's 4686.55 angstroms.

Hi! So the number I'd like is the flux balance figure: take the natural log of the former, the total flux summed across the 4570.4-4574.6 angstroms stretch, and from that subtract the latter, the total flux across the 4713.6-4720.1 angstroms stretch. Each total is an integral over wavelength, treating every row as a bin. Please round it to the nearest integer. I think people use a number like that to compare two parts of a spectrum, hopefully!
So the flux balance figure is -47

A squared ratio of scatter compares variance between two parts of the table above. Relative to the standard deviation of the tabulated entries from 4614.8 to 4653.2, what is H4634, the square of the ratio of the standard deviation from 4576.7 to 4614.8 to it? 0.9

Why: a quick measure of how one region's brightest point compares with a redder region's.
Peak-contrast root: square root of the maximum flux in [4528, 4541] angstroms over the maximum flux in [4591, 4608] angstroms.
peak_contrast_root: 0.93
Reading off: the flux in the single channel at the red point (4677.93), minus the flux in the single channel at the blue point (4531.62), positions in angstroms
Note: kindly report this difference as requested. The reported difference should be 1.6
